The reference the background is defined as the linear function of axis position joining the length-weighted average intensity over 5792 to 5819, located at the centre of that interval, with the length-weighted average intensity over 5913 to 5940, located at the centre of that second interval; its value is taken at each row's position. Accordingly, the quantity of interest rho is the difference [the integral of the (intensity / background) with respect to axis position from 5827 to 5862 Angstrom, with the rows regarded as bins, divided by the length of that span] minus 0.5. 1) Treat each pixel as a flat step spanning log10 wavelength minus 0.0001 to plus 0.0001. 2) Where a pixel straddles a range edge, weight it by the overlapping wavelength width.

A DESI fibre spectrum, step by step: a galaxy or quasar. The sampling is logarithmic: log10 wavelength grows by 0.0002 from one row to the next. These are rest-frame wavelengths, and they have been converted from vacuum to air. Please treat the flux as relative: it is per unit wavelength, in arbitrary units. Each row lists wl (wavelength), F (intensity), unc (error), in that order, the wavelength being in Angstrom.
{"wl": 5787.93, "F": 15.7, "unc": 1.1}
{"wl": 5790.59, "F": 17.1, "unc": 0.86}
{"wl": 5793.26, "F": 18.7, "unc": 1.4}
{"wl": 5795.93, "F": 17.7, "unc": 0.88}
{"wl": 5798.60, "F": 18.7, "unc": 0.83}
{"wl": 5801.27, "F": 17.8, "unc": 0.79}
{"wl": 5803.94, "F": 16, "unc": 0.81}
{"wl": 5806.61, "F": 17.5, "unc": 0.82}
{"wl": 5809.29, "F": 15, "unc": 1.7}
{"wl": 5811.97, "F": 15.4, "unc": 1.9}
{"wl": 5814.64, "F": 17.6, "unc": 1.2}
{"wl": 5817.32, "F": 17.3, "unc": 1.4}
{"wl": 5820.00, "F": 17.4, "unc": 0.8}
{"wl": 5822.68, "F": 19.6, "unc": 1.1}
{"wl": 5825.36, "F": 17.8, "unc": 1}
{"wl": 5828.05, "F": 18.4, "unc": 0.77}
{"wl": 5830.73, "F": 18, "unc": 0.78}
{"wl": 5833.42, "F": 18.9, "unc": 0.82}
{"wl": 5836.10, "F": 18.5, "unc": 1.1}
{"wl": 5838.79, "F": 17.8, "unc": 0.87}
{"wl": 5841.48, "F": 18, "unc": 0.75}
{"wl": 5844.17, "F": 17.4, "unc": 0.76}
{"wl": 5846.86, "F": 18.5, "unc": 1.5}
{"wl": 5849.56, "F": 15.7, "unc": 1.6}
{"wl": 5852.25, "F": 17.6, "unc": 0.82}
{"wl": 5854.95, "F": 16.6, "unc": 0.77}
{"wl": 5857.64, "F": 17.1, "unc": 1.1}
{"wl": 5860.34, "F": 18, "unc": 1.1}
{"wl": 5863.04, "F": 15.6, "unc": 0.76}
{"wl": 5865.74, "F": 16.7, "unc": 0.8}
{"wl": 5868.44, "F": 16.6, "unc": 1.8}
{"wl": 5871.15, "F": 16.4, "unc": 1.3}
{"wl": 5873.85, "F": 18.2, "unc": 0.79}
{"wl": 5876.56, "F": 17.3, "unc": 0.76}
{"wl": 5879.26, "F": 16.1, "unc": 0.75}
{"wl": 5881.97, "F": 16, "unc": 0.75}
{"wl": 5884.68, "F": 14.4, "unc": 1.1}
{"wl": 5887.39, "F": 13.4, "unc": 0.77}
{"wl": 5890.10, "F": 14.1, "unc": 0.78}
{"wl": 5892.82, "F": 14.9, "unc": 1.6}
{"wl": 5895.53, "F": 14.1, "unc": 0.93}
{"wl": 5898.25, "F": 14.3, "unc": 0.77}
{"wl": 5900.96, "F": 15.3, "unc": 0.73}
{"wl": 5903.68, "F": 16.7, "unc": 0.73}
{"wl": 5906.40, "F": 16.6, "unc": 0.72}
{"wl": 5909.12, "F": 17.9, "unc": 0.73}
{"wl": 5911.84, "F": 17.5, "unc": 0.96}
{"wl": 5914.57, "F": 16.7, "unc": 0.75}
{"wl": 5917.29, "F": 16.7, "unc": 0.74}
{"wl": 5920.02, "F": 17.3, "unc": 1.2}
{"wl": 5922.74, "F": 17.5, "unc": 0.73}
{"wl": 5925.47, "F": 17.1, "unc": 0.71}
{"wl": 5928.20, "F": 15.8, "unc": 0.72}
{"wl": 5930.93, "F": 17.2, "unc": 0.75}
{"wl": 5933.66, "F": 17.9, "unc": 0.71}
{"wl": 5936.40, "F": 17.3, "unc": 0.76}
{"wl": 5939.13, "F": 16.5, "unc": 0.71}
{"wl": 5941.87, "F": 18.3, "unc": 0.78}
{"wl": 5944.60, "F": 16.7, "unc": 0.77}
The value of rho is 0.53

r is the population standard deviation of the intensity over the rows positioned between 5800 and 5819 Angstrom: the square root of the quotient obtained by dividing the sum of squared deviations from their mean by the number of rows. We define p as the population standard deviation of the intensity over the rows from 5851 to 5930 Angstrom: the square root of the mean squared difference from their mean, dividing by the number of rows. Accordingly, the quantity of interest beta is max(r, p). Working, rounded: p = 1.28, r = 1.07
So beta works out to 1.28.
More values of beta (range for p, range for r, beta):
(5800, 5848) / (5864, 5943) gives 1.31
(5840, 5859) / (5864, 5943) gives 1.31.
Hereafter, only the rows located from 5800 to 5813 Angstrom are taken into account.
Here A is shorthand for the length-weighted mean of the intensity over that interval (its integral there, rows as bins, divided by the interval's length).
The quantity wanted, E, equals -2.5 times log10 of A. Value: -3.03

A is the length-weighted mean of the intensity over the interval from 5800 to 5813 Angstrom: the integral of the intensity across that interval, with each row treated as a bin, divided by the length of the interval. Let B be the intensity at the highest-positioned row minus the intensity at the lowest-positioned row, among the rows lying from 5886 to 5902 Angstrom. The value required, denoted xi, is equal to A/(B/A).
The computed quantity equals 141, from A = 16.3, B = 1.9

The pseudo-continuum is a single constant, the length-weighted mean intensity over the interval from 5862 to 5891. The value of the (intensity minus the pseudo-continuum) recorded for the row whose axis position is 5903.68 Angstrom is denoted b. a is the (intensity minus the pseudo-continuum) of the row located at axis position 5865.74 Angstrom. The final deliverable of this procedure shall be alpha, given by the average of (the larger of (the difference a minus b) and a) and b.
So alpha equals 0.78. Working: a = 0.8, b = 0.8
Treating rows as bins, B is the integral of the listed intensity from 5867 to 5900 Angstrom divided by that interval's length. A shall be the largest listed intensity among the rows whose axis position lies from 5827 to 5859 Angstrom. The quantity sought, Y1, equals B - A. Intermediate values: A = 18.9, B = 15.5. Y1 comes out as -3.4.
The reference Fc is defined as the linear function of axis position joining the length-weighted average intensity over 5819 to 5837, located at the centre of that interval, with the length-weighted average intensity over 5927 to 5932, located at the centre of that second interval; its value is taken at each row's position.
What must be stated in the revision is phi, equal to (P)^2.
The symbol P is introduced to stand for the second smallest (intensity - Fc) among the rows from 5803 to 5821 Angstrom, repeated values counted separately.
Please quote 11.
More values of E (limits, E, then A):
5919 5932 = -3.07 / 17.0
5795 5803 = -3.14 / 18.0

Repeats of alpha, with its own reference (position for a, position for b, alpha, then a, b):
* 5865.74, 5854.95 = 0.73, 0.8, 0.7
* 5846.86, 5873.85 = 2.43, 2.6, 2.3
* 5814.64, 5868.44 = 1.18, 1.7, 0.7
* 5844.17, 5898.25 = 0.74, 1.5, -1.6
